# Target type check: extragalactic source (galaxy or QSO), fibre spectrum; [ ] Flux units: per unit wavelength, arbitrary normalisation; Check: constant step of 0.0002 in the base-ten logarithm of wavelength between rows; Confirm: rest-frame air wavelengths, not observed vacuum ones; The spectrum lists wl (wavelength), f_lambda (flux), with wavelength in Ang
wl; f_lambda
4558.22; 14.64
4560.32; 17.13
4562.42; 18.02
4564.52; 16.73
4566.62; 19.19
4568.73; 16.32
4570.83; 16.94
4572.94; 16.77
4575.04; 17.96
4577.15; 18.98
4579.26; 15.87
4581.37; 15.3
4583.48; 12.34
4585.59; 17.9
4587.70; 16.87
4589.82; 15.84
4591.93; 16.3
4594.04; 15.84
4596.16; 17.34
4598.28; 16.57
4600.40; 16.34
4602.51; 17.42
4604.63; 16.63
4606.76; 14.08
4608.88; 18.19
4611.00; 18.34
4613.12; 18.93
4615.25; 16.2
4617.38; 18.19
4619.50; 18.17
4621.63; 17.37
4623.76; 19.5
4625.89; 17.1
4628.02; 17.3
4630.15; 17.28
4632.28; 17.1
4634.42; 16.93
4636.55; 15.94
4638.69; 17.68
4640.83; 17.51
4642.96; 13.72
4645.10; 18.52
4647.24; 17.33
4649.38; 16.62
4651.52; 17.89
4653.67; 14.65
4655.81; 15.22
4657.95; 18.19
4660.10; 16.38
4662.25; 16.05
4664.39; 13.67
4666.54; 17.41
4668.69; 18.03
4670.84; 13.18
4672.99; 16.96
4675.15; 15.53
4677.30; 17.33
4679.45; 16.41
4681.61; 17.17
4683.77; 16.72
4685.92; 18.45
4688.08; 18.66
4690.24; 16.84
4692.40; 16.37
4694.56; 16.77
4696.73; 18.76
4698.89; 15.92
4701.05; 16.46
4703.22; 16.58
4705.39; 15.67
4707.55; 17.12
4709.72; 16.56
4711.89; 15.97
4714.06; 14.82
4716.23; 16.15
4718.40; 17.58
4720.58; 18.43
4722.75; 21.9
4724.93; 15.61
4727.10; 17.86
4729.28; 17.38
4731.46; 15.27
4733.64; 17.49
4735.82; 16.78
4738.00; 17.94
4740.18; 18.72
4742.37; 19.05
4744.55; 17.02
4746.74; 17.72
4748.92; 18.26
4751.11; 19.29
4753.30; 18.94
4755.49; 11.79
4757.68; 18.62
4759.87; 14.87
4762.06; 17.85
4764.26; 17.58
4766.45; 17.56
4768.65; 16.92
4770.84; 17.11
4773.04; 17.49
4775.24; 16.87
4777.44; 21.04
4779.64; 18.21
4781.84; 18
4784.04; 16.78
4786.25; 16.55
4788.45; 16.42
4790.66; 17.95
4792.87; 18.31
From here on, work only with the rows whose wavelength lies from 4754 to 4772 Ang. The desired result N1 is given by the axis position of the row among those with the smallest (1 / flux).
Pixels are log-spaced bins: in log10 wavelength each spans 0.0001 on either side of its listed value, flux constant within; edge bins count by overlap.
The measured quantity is 4757.68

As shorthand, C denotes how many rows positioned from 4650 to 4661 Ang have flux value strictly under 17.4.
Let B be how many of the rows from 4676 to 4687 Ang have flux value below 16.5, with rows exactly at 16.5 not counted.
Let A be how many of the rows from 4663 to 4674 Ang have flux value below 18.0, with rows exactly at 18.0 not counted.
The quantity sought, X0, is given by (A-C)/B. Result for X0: 1.0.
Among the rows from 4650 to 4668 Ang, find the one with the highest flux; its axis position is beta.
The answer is 4657.95 Ang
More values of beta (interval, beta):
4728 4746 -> 4742.37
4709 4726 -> 4722.75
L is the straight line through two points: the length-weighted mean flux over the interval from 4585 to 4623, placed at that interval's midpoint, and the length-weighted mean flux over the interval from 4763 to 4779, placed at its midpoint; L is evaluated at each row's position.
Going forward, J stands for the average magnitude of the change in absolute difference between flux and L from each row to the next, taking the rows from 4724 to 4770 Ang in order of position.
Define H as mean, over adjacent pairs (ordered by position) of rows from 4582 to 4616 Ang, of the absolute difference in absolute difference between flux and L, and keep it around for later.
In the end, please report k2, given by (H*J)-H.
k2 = 0.3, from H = 0.9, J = 1.4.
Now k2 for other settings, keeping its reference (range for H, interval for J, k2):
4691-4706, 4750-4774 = 0.3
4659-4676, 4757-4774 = -0.3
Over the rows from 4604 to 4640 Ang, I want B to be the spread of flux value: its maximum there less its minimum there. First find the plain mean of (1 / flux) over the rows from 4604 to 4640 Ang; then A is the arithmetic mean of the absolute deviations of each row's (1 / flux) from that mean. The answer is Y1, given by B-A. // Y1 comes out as 5.4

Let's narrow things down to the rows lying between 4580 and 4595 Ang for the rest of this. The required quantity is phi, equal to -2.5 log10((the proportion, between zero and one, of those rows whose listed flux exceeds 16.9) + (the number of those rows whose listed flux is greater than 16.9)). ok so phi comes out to -0.1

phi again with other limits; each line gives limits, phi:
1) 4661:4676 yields -1.3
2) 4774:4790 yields -1.3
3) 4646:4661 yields -1.3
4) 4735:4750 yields -2.1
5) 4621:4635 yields -2.3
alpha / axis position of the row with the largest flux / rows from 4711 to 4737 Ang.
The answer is 4722.75 Ang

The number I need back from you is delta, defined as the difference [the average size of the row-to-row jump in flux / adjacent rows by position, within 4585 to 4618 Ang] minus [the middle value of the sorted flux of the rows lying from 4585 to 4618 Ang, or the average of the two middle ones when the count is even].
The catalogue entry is -15.5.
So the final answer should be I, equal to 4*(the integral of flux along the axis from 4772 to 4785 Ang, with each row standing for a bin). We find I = 940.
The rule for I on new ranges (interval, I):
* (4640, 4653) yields 876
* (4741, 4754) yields 955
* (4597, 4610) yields 861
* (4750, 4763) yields 878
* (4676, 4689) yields 906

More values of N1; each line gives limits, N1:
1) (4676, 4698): 4696.73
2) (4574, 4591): 4577.15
